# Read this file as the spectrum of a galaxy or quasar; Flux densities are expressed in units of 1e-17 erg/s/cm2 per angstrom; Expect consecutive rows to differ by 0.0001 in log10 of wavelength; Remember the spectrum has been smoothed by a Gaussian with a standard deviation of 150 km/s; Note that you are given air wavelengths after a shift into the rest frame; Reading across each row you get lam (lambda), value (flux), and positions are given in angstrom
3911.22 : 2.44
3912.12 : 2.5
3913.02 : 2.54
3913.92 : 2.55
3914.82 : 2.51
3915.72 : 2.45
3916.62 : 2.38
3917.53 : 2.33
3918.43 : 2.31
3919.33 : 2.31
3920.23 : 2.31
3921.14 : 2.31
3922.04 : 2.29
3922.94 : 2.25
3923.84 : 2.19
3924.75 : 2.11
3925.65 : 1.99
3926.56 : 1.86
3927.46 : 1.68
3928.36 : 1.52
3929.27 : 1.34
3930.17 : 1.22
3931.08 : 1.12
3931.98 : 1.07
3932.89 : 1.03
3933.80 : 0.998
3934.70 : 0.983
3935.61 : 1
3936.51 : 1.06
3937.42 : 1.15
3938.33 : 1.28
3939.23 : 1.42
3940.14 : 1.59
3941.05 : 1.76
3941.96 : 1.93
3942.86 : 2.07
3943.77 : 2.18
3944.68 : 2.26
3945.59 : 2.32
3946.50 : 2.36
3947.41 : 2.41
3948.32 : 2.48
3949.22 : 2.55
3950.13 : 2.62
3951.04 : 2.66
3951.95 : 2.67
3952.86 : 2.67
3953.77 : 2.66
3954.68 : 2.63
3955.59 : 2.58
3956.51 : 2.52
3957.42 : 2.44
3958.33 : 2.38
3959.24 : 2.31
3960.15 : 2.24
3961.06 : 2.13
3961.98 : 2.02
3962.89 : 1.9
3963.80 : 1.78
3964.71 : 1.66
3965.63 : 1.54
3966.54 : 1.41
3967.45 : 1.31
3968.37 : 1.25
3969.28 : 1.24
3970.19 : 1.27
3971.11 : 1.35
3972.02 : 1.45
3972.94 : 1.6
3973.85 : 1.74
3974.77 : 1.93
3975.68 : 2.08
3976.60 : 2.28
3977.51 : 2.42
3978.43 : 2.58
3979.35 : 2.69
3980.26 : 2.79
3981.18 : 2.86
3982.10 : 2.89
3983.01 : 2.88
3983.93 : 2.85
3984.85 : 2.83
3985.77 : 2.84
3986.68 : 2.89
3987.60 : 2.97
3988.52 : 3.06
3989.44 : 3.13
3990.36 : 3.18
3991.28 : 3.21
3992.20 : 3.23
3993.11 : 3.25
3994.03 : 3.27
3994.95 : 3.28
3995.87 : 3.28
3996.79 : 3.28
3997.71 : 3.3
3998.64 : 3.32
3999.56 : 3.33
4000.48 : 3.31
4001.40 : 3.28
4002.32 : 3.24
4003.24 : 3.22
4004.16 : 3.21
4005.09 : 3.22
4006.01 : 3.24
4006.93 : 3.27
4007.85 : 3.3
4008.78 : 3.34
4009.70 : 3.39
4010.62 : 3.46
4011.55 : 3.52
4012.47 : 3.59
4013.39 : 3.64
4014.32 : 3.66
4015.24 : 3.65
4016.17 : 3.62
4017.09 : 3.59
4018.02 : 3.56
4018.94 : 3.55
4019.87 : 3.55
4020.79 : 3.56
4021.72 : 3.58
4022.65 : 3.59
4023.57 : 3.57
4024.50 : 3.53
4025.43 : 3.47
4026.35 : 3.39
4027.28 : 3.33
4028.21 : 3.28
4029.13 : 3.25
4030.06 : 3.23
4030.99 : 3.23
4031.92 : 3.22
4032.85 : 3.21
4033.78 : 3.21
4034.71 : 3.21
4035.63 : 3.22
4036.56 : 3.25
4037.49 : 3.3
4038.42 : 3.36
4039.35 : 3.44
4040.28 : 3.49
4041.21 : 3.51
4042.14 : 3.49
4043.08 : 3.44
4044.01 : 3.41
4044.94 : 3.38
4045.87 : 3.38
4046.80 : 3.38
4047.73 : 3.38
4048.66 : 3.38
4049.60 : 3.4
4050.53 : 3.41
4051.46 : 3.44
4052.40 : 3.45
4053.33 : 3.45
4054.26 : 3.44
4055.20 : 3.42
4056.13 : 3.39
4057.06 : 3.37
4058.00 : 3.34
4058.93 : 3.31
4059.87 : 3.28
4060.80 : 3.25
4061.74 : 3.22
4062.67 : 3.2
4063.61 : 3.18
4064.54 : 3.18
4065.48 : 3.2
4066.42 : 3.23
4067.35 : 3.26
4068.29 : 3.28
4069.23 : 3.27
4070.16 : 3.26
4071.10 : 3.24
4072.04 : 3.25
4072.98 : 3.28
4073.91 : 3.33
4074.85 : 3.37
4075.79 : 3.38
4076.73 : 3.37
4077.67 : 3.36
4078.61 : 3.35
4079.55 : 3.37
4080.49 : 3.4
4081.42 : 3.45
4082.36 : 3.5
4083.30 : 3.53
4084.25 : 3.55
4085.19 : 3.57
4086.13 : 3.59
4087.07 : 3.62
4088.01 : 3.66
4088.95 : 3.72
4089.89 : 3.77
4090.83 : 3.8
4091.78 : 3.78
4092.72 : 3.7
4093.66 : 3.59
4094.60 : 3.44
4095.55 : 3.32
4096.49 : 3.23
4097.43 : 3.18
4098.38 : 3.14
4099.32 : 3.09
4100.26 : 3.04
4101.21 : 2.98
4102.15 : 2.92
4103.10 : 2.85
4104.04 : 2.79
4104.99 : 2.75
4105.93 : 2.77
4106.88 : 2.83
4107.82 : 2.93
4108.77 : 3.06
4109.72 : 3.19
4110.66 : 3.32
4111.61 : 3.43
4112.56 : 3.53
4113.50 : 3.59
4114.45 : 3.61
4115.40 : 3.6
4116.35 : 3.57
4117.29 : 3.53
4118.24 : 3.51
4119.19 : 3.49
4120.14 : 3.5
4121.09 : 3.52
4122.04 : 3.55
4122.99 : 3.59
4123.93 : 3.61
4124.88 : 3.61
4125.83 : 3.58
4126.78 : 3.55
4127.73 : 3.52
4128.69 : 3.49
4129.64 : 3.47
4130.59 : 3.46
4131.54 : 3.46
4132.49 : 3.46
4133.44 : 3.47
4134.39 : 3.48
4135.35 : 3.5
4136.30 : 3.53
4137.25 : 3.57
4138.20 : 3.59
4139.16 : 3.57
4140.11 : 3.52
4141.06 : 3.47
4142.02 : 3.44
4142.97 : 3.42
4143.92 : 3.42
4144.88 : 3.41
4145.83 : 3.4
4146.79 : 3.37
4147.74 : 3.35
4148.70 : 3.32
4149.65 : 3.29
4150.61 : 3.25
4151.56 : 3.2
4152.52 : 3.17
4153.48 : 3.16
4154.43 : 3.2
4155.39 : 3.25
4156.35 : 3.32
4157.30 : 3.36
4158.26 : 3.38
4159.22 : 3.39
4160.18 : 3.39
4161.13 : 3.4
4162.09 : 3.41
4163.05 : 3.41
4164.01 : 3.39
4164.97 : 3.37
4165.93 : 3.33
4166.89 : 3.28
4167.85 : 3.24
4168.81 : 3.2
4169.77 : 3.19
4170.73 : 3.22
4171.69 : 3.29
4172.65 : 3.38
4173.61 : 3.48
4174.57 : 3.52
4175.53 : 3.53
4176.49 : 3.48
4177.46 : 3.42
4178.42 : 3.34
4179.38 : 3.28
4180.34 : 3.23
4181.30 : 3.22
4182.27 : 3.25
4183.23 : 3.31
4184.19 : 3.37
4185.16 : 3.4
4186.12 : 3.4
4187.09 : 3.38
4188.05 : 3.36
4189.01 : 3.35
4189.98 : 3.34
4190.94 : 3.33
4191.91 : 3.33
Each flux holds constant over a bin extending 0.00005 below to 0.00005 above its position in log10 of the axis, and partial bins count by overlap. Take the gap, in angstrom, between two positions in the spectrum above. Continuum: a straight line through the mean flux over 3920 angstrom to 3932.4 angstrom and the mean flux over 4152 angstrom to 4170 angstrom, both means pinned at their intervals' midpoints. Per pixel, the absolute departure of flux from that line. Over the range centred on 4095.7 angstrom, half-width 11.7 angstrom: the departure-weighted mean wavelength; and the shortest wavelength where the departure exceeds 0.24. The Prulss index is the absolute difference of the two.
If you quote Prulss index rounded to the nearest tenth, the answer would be 7.2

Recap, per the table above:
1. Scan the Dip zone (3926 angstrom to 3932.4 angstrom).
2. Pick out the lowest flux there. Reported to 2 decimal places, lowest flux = 1.07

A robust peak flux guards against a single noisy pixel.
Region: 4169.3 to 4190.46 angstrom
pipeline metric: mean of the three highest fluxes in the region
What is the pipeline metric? 3.5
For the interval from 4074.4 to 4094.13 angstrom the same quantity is 3.8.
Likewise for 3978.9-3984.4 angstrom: 2.9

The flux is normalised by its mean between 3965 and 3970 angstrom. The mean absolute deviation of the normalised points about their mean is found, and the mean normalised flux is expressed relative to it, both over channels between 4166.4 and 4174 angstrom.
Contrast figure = 45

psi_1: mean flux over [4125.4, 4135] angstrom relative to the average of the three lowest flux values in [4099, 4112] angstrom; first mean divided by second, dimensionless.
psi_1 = 1.3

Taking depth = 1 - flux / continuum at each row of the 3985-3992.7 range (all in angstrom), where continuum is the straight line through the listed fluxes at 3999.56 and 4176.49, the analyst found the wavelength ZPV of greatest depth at 3985.77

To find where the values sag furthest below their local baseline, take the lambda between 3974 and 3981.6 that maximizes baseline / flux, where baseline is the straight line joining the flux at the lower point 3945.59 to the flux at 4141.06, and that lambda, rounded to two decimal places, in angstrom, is 3974.77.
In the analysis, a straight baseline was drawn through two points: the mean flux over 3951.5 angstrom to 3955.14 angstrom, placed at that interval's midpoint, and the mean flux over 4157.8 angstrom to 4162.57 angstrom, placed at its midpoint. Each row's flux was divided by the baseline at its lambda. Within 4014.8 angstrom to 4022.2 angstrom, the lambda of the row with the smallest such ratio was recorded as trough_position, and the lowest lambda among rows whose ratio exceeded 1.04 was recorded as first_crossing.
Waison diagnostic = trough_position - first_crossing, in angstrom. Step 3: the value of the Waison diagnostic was 4.6 angstrom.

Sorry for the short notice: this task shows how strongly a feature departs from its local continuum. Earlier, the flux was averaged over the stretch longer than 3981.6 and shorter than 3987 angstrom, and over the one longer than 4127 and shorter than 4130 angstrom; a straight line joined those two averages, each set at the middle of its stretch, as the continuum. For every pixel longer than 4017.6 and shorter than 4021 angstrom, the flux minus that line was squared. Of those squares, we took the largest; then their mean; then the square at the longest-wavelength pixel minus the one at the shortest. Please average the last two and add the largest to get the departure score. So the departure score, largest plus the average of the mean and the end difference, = 0.44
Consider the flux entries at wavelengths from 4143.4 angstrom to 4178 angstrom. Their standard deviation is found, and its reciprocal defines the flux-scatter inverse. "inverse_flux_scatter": 10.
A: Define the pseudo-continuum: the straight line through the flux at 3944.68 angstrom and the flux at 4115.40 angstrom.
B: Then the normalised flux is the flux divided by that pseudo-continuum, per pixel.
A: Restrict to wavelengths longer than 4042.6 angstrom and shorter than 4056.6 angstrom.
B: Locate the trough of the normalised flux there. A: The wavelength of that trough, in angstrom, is 4056.13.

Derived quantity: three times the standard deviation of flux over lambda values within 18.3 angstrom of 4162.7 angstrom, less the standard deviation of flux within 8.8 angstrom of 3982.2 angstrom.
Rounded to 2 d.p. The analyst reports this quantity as -0.11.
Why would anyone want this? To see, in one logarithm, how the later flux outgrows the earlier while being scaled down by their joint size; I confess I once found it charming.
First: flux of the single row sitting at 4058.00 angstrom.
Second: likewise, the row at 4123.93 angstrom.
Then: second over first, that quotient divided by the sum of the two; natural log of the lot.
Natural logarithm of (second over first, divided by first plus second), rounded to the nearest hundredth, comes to -1.86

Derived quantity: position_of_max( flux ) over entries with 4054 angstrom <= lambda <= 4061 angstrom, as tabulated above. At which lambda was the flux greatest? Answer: 4054.26 angstrom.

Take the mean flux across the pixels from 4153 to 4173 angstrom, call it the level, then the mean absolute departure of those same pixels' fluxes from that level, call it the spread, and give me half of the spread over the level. 0.011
